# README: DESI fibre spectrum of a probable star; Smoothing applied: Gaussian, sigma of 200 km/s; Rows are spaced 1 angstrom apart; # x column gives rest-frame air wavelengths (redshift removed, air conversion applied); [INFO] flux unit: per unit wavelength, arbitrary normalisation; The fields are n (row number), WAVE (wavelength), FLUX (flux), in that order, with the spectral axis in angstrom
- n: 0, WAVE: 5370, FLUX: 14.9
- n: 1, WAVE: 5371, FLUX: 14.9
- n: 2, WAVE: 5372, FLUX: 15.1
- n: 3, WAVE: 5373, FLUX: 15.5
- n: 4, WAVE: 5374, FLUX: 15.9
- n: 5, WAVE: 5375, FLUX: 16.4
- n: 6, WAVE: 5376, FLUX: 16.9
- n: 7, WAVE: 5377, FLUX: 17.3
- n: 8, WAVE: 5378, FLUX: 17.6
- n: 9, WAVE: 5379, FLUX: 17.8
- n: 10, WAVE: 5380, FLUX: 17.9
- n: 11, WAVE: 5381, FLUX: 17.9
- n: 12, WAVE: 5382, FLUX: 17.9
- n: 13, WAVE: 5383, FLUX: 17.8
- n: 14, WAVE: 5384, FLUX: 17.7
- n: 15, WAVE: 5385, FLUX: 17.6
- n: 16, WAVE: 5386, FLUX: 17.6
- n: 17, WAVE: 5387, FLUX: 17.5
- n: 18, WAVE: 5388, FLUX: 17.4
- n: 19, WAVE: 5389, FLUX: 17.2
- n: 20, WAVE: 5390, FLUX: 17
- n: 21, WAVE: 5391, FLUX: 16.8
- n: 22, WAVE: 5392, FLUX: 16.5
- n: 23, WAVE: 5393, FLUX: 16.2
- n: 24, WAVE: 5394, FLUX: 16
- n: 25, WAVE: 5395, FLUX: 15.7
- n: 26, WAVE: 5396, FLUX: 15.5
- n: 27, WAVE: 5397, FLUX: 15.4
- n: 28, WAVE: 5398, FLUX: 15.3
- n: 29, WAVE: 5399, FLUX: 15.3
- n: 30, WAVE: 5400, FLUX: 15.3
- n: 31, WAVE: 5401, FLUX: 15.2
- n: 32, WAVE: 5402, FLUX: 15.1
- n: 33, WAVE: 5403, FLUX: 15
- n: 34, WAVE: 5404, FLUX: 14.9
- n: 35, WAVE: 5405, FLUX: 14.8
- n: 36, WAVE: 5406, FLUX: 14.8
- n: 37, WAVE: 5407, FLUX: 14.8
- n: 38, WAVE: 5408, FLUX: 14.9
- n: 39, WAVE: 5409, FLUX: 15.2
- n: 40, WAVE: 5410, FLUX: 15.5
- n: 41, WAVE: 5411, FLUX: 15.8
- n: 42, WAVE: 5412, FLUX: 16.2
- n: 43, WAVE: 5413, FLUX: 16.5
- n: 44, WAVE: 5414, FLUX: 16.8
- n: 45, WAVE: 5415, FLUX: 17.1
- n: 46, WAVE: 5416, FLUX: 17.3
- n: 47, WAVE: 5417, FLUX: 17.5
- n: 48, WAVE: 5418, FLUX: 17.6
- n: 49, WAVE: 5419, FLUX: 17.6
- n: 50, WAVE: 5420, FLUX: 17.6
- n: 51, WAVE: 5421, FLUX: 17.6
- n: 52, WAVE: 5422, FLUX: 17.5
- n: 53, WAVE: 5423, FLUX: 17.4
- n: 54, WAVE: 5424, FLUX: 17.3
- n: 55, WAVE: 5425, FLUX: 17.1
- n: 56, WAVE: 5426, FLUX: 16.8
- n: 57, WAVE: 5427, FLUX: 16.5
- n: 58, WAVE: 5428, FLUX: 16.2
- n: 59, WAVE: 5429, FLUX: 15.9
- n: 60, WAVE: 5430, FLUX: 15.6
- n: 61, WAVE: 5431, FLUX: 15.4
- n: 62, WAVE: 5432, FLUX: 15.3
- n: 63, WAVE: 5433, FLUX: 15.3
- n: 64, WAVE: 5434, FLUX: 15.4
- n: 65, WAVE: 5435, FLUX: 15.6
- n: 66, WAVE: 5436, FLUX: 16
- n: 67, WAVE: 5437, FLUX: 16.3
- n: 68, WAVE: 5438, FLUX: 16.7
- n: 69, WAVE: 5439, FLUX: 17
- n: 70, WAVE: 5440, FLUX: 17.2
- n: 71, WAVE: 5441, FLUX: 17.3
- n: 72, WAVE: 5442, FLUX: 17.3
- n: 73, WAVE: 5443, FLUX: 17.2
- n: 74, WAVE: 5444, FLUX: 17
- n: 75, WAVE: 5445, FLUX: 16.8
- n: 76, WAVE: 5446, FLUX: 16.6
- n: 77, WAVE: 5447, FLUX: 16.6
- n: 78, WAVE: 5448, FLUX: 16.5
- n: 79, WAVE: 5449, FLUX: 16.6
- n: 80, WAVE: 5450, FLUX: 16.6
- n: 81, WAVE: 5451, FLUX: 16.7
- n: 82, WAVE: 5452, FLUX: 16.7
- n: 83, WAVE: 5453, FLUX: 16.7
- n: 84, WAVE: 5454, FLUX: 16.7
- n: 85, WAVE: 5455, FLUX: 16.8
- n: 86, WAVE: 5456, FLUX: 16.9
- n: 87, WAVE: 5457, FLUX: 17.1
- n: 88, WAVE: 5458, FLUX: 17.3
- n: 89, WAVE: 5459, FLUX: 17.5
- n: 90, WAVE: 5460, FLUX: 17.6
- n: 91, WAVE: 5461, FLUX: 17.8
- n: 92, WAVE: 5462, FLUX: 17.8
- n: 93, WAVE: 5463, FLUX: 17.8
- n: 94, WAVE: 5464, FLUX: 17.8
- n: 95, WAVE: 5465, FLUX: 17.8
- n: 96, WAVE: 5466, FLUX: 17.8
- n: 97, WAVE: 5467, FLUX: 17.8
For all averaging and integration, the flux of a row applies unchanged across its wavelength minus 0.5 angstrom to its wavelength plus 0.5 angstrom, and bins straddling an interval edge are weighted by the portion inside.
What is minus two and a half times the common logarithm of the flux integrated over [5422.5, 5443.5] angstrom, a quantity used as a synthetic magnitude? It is -6.34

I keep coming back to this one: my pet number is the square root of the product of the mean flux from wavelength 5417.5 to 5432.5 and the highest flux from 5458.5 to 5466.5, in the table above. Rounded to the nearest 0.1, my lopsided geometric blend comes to 17.3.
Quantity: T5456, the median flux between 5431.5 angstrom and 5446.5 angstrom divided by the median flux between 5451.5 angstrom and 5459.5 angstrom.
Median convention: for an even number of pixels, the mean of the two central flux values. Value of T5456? 0.99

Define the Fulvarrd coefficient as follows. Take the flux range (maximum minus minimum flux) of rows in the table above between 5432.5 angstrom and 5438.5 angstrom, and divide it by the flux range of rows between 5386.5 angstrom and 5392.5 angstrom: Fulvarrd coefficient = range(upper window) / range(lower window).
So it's 1.4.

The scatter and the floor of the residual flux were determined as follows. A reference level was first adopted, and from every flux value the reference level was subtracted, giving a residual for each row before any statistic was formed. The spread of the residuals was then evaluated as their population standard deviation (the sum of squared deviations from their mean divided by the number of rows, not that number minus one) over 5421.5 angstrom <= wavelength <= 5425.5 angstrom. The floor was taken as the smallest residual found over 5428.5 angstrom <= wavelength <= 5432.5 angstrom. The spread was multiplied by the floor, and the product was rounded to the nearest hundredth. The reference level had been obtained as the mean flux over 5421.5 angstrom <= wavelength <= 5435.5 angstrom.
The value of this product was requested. -0.14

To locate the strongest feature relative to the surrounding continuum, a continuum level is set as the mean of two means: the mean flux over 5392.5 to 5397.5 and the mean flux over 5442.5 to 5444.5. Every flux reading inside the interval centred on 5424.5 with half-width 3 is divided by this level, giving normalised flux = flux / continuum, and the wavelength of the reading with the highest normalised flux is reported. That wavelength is 5422 angstrom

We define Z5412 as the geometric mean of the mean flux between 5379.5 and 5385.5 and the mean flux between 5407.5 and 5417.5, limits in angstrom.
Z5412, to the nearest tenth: 17.0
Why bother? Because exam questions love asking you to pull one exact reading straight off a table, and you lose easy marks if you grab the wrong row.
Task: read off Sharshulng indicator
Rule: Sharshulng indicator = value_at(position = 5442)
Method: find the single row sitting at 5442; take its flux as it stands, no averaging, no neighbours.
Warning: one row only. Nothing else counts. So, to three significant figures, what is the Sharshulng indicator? 17.3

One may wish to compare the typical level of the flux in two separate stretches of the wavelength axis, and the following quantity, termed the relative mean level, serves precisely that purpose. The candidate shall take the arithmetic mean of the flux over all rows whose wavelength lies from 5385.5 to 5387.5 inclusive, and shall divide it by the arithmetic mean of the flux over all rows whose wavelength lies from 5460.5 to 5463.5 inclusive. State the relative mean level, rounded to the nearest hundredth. 0.99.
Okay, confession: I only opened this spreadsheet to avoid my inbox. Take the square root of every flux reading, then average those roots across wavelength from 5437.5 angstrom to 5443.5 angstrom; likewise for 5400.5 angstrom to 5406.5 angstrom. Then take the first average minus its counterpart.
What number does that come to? 0.27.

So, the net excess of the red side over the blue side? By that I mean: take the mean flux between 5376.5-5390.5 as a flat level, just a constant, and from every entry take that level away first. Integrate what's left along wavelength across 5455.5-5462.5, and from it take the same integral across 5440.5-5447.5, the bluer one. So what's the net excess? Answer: 3.2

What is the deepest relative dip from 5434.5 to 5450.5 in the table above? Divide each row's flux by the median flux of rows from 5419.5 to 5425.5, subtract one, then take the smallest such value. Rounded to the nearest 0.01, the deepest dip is -0.11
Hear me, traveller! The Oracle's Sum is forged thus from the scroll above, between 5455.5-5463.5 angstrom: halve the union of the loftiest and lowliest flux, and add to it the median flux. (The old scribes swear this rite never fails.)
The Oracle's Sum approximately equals 34.9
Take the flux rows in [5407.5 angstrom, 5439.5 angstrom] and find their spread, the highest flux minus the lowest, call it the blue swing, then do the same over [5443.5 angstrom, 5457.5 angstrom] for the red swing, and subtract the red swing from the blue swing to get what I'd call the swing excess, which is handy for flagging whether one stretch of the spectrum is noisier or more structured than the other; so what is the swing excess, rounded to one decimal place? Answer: 2.1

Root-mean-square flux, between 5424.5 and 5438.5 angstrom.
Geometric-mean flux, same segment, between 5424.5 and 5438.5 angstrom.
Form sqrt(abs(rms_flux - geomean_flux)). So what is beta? 0.15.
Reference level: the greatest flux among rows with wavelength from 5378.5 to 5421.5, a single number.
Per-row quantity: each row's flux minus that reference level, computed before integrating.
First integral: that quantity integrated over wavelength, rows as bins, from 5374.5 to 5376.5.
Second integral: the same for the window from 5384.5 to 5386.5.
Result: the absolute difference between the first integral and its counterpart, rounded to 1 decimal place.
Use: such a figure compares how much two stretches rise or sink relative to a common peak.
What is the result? 1.9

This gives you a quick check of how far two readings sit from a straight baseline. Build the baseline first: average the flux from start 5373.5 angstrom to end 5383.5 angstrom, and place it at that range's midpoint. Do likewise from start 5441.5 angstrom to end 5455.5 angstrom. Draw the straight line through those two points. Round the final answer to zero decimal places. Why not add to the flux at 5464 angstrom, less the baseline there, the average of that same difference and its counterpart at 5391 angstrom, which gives 2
